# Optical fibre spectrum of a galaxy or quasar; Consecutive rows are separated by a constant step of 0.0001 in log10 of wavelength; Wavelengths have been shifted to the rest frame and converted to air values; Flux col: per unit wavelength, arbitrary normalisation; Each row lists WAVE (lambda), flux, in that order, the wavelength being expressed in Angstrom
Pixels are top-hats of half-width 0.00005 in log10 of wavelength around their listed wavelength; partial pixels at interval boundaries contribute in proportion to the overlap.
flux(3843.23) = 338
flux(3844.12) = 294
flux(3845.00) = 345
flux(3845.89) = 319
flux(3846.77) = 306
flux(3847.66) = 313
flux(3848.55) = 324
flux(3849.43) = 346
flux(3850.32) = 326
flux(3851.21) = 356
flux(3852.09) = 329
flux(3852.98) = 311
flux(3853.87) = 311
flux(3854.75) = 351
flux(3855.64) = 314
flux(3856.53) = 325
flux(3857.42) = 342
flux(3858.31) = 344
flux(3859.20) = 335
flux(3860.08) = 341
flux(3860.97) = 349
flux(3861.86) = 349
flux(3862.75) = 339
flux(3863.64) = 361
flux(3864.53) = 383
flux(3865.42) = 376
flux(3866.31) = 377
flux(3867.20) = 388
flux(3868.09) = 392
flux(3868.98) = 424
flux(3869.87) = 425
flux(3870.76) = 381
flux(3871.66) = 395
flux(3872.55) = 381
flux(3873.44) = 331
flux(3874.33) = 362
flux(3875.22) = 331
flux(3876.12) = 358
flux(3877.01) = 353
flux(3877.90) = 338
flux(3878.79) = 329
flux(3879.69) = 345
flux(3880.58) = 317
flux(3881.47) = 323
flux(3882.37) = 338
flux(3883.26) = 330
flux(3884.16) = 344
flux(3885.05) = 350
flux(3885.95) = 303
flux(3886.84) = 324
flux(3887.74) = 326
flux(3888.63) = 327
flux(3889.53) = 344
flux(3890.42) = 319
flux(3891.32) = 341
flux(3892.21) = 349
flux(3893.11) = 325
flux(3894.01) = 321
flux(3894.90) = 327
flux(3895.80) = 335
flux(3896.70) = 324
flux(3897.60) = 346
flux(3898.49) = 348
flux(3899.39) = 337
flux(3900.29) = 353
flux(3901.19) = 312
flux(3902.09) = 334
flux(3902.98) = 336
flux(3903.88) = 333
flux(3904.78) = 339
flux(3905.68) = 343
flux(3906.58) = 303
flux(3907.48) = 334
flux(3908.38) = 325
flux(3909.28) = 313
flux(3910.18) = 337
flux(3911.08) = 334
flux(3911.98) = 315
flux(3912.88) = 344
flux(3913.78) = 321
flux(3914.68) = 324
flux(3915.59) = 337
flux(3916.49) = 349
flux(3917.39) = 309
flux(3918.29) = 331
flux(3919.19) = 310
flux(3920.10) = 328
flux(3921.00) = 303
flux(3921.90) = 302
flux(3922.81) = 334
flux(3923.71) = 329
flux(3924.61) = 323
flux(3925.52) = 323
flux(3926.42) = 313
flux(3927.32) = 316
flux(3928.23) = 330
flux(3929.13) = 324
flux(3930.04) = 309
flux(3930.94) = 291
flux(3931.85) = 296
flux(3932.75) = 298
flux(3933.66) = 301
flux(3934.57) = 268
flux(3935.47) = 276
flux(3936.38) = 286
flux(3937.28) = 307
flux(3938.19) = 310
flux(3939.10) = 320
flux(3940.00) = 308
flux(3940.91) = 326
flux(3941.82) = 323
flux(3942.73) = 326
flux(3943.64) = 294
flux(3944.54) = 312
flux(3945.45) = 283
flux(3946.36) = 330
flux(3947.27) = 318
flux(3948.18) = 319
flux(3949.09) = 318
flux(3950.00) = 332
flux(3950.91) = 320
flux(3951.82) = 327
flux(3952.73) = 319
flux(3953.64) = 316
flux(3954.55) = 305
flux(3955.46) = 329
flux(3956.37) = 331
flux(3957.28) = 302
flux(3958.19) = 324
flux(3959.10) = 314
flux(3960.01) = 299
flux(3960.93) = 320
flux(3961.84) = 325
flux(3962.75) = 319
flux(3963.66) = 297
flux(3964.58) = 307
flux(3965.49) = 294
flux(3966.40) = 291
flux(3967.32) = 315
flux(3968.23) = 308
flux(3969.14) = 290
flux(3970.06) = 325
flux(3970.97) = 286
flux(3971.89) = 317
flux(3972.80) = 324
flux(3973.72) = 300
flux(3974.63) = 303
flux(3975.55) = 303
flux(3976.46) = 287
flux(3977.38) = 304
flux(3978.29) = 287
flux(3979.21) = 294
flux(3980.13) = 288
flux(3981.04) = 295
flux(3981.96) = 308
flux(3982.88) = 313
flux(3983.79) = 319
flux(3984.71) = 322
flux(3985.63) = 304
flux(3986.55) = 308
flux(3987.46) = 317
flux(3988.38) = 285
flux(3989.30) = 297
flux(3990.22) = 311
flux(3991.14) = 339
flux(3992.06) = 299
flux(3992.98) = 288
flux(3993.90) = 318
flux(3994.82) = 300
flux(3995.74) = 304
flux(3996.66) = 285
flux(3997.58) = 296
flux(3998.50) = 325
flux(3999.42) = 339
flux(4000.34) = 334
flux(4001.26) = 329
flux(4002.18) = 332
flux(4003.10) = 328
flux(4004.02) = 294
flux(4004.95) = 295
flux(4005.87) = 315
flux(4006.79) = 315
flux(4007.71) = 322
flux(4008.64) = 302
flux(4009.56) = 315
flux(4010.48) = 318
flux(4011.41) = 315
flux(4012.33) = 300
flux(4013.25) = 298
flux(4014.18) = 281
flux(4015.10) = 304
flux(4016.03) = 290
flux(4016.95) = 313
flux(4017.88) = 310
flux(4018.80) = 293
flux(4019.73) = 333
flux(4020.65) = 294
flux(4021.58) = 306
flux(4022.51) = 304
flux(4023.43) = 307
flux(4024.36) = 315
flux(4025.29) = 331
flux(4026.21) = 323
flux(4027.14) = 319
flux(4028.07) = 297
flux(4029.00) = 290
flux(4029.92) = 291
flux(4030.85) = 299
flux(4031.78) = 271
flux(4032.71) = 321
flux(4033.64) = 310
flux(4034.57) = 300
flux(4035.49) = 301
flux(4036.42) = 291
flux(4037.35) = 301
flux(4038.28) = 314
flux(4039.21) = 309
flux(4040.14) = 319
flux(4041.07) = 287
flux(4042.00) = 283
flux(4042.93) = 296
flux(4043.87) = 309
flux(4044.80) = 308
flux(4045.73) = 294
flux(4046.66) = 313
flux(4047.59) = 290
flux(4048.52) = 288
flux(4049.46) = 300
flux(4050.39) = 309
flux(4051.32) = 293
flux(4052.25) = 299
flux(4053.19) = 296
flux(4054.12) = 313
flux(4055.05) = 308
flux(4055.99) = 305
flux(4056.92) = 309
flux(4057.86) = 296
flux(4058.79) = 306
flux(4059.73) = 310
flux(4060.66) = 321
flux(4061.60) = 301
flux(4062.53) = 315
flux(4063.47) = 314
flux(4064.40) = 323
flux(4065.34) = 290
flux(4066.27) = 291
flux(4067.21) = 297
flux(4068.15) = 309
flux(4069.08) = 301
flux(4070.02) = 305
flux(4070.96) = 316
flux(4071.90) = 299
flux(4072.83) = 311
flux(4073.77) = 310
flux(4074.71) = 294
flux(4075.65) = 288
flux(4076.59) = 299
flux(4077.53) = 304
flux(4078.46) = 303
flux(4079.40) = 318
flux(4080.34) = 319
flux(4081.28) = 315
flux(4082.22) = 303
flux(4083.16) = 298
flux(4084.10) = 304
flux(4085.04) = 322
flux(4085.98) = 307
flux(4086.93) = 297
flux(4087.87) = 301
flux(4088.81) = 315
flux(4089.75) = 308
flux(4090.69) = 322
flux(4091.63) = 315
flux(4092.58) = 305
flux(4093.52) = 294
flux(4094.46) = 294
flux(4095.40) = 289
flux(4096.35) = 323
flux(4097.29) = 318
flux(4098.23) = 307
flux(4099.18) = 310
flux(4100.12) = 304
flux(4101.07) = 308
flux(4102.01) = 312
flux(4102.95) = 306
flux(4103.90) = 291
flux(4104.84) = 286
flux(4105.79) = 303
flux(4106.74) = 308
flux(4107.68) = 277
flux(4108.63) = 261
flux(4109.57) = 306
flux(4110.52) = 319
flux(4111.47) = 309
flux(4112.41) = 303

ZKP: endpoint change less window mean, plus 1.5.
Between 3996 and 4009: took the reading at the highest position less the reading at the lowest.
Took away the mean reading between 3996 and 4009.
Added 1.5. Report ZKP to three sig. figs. -297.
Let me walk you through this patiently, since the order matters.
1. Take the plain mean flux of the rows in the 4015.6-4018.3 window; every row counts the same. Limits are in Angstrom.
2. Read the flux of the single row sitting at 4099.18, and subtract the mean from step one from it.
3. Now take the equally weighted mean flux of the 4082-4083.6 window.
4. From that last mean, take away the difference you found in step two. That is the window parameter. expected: 295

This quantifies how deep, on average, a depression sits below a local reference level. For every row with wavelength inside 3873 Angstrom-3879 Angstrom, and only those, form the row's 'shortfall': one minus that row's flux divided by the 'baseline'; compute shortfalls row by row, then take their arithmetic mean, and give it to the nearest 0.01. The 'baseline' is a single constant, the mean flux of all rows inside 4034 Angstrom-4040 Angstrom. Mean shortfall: -0.13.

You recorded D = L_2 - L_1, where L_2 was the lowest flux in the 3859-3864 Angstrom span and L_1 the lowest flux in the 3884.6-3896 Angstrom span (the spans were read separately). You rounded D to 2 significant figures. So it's 32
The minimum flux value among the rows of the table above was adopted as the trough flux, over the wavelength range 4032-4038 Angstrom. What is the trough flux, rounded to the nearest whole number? 291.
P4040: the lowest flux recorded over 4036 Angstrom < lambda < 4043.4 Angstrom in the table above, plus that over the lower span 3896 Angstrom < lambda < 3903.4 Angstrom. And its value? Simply 595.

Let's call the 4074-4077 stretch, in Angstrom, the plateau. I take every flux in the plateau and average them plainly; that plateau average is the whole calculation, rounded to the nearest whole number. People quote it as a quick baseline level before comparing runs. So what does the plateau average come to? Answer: 294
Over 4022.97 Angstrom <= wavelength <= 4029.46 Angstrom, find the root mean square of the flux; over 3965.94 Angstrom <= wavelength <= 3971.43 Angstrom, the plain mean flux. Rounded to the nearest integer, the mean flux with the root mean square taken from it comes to -10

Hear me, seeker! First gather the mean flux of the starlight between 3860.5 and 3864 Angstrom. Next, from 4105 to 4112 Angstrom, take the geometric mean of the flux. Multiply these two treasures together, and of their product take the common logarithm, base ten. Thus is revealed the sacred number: 5.02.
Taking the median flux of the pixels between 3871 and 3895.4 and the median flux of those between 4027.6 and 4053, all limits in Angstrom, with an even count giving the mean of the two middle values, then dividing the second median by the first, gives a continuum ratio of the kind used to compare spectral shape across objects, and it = 0.90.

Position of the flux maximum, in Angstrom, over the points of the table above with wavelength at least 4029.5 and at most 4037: 4032.71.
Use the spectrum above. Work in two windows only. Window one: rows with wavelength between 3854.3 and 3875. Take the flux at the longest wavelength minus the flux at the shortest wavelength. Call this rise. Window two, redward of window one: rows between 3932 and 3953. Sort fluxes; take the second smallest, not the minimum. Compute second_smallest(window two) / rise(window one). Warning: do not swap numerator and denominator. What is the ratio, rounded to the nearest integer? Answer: 25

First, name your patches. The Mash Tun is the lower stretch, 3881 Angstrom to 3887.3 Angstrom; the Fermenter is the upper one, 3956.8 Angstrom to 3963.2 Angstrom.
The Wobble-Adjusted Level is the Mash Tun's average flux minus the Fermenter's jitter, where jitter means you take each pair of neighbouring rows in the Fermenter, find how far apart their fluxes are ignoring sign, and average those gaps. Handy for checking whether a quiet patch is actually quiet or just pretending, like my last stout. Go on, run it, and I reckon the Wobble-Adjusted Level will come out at 317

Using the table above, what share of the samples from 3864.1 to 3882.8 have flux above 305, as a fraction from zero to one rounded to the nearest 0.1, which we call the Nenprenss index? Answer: 1.0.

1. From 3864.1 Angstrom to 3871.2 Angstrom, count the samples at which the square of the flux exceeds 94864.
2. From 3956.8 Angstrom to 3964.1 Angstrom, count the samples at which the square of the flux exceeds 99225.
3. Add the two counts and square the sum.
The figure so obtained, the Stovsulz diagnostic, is 144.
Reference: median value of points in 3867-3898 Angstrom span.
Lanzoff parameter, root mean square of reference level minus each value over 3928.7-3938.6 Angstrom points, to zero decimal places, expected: 44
